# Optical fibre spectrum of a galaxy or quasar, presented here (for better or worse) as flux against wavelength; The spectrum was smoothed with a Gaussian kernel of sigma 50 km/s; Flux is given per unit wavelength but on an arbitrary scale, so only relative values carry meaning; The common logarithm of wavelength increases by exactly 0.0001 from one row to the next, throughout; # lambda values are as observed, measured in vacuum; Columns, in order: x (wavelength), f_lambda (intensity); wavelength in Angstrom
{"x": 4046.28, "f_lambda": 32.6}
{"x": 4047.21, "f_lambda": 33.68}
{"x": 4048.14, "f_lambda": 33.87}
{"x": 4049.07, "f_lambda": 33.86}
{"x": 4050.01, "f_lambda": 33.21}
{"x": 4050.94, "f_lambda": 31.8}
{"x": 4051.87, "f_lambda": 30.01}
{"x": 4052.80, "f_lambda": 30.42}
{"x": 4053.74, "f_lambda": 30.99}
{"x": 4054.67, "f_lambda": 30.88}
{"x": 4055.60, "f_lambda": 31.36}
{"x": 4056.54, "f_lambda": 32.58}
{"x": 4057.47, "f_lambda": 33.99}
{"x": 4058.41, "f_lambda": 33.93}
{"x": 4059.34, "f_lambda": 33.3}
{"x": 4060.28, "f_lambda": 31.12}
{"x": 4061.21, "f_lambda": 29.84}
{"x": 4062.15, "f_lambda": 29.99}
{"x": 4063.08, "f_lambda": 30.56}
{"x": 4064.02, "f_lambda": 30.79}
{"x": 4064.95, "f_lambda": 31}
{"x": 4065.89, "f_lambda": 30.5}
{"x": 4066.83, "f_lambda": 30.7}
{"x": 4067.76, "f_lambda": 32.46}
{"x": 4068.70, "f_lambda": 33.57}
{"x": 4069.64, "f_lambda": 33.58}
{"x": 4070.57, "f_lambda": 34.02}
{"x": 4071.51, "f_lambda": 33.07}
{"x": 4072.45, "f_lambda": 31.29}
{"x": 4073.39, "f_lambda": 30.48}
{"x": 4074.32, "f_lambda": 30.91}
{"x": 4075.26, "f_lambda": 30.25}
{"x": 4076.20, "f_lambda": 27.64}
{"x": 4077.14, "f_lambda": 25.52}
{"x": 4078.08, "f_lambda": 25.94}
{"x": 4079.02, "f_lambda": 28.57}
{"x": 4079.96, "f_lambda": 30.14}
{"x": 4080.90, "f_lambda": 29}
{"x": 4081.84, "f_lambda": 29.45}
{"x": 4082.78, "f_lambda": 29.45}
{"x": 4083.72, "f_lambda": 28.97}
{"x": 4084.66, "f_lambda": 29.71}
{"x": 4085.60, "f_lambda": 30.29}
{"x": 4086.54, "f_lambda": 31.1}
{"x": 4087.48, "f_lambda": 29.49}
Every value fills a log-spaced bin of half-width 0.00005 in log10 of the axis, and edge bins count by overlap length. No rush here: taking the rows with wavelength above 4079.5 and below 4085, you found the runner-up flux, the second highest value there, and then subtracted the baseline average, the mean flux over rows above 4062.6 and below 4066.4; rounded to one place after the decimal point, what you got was -1.0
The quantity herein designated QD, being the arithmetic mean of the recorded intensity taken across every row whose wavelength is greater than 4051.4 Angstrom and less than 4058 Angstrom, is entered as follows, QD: 31.5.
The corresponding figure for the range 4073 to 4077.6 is 29.0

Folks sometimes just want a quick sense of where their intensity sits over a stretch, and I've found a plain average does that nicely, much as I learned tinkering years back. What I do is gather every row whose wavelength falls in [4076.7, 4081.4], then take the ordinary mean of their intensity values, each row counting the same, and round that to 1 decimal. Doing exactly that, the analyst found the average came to 27.8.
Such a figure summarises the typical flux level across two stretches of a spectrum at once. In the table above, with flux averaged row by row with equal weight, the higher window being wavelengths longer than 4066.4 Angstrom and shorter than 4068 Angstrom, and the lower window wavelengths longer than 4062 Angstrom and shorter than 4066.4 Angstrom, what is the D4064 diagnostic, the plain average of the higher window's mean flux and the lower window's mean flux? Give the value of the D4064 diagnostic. 31.1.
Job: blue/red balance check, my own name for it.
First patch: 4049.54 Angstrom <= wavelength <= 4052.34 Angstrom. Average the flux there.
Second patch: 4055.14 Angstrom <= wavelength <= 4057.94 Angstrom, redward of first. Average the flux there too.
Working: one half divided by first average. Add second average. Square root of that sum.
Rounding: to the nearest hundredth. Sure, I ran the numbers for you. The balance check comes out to 5.71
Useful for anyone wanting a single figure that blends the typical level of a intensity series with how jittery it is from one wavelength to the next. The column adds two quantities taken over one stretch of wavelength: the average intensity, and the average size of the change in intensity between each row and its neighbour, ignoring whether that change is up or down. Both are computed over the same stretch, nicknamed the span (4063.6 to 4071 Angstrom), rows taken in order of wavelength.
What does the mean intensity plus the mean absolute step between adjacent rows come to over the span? 32.7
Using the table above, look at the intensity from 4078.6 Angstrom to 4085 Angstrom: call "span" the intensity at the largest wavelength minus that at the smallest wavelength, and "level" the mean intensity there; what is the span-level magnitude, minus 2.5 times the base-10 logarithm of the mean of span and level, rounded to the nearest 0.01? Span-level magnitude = -2.96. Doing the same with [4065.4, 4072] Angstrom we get -3.11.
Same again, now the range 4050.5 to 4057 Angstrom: -3.01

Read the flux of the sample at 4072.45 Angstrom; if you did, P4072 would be 31.29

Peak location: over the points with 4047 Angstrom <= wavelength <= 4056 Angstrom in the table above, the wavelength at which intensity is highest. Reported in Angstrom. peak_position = 4048.14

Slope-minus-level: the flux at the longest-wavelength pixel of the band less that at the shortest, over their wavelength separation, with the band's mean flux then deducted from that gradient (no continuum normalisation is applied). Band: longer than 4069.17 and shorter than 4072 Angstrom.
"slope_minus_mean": -34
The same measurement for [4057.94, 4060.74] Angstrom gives -34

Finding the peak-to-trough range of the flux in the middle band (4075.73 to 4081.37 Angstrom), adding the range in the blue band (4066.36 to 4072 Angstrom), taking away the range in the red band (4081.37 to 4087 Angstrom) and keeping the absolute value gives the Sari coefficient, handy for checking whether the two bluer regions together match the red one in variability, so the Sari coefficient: 6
